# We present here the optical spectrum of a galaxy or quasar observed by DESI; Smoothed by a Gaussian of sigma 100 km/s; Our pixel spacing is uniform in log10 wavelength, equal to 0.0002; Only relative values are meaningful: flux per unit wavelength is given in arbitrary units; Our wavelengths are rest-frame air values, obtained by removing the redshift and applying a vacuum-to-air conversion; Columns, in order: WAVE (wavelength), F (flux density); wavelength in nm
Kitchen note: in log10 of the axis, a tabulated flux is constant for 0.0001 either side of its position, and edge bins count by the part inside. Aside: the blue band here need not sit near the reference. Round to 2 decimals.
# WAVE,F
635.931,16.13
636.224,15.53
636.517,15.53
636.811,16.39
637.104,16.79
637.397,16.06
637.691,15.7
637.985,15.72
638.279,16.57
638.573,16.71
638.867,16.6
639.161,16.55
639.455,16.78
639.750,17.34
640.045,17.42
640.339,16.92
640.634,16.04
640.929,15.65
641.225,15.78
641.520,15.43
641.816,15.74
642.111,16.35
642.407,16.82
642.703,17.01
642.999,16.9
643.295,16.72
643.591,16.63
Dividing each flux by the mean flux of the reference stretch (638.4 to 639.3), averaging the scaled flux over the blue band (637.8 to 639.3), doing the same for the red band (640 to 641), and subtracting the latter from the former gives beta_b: 0.00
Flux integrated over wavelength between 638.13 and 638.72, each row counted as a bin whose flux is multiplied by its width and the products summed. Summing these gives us 10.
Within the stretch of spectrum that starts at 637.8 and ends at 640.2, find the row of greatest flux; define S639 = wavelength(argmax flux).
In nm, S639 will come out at 640.045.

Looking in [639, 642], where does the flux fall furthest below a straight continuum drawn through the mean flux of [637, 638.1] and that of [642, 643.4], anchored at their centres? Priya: 641.520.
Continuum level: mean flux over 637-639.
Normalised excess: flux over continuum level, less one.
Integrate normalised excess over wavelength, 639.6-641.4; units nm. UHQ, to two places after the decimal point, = 0.02 nm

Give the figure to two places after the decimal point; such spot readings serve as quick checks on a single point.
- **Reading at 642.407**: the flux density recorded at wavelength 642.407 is 16.82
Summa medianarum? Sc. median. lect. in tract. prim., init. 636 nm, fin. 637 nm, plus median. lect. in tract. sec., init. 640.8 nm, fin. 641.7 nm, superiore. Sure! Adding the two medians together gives 31.2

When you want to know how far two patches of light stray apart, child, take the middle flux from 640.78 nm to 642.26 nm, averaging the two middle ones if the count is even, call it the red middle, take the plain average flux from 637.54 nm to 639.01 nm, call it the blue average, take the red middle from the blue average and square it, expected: 0.3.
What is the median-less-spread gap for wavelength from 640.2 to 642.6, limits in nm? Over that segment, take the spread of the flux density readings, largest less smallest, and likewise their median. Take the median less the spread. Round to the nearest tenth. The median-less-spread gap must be 14.4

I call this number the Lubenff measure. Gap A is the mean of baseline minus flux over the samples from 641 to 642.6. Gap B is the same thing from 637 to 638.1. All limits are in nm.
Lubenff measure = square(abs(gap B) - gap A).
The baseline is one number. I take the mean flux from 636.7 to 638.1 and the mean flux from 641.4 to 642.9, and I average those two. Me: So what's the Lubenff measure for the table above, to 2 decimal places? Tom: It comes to 0.00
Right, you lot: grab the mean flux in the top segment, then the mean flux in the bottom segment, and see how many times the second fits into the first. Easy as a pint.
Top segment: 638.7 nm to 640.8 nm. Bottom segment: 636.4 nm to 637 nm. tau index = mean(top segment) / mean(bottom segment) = 1.05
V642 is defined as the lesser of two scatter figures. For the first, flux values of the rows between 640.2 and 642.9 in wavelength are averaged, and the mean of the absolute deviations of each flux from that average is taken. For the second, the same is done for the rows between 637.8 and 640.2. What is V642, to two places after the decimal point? 0.35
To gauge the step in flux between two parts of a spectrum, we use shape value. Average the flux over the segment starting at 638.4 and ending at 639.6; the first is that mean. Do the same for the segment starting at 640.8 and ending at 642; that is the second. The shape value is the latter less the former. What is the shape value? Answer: -1.0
